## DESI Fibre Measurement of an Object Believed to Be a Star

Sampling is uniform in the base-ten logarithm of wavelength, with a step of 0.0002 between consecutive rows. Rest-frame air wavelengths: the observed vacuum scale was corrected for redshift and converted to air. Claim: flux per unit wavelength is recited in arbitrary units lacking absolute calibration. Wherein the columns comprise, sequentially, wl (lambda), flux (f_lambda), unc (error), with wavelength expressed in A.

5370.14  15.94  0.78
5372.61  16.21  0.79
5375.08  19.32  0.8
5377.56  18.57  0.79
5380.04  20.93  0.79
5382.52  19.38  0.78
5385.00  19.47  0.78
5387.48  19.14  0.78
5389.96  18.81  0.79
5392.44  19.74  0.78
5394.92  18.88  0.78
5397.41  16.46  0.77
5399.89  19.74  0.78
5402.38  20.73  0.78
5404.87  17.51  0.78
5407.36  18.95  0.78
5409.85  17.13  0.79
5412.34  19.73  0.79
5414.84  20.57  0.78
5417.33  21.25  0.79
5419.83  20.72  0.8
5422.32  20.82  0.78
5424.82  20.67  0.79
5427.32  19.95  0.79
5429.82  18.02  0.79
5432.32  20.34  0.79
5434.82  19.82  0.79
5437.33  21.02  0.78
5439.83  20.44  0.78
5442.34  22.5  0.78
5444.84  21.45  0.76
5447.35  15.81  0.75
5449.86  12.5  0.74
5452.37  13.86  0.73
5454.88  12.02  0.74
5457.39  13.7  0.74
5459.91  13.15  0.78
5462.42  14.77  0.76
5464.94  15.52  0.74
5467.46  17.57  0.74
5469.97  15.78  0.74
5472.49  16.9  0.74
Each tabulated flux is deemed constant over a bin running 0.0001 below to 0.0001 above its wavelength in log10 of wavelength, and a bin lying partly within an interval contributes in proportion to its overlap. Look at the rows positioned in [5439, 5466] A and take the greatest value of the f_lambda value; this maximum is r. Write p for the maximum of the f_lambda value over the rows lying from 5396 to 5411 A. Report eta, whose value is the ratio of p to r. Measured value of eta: 0.92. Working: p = 20.73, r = 22.5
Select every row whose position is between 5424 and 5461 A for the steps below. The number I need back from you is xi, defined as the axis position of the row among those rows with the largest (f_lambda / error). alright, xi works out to 5442.34 A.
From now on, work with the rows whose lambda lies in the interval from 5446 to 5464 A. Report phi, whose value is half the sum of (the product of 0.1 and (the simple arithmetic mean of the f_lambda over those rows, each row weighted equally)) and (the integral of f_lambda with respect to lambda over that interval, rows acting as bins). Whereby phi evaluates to 124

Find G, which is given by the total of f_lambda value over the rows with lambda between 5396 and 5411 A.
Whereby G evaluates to 111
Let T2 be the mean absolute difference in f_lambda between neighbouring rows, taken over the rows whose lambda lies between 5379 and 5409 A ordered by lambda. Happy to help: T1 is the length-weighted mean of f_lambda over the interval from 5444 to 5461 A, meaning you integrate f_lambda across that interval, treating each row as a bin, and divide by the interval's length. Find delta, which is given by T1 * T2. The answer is 20.3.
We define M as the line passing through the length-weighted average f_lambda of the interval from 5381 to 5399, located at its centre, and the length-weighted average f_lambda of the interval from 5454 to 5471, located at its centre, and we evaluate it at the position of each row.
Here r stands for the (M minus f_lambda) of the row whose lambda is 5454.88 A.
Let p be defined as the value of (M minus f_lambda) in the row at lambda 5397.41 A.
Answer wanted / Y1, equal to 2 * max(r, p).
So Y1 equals 6.2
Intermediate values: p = 2.0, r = 3.1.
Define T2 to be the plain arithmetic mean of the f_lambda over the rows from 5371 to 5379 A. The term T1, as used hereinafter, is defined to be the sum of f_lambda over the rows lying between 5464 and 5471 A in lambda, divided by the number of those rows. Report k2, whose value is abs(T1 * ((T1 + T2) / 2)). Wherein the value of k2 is 280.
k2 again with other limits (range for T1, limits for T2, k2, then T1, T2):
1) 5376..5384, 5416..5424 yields 398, 19.6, 20.9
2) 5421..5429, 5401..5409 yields 405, 20.5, 19.1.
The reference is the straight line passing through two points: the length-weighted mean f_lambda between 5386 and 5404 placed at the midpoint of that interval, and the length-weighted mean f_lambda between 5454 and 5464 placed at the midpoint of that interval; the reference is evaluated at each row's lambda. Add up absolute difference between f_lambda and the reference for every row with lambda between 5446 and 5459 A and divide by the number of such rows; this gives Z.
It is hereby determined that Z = 1.05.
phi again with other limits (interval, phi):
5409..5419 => 100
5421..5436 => 151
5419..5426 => 74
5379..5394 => 148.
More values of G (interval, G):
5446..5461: 81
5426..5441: 120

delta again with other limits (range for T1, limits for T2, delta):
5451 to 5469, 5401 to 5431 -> 18.3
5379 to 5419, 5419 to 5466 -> 29.3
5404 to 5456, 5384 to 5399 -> 18.3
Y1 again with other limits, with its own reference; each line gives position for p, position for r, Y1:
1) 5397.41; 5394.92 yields 4.0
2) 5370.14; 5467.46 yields 8.2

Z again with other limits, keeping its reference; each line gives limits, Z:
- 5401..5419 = 2.02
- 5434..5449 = 5.10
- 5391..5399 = 1.01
